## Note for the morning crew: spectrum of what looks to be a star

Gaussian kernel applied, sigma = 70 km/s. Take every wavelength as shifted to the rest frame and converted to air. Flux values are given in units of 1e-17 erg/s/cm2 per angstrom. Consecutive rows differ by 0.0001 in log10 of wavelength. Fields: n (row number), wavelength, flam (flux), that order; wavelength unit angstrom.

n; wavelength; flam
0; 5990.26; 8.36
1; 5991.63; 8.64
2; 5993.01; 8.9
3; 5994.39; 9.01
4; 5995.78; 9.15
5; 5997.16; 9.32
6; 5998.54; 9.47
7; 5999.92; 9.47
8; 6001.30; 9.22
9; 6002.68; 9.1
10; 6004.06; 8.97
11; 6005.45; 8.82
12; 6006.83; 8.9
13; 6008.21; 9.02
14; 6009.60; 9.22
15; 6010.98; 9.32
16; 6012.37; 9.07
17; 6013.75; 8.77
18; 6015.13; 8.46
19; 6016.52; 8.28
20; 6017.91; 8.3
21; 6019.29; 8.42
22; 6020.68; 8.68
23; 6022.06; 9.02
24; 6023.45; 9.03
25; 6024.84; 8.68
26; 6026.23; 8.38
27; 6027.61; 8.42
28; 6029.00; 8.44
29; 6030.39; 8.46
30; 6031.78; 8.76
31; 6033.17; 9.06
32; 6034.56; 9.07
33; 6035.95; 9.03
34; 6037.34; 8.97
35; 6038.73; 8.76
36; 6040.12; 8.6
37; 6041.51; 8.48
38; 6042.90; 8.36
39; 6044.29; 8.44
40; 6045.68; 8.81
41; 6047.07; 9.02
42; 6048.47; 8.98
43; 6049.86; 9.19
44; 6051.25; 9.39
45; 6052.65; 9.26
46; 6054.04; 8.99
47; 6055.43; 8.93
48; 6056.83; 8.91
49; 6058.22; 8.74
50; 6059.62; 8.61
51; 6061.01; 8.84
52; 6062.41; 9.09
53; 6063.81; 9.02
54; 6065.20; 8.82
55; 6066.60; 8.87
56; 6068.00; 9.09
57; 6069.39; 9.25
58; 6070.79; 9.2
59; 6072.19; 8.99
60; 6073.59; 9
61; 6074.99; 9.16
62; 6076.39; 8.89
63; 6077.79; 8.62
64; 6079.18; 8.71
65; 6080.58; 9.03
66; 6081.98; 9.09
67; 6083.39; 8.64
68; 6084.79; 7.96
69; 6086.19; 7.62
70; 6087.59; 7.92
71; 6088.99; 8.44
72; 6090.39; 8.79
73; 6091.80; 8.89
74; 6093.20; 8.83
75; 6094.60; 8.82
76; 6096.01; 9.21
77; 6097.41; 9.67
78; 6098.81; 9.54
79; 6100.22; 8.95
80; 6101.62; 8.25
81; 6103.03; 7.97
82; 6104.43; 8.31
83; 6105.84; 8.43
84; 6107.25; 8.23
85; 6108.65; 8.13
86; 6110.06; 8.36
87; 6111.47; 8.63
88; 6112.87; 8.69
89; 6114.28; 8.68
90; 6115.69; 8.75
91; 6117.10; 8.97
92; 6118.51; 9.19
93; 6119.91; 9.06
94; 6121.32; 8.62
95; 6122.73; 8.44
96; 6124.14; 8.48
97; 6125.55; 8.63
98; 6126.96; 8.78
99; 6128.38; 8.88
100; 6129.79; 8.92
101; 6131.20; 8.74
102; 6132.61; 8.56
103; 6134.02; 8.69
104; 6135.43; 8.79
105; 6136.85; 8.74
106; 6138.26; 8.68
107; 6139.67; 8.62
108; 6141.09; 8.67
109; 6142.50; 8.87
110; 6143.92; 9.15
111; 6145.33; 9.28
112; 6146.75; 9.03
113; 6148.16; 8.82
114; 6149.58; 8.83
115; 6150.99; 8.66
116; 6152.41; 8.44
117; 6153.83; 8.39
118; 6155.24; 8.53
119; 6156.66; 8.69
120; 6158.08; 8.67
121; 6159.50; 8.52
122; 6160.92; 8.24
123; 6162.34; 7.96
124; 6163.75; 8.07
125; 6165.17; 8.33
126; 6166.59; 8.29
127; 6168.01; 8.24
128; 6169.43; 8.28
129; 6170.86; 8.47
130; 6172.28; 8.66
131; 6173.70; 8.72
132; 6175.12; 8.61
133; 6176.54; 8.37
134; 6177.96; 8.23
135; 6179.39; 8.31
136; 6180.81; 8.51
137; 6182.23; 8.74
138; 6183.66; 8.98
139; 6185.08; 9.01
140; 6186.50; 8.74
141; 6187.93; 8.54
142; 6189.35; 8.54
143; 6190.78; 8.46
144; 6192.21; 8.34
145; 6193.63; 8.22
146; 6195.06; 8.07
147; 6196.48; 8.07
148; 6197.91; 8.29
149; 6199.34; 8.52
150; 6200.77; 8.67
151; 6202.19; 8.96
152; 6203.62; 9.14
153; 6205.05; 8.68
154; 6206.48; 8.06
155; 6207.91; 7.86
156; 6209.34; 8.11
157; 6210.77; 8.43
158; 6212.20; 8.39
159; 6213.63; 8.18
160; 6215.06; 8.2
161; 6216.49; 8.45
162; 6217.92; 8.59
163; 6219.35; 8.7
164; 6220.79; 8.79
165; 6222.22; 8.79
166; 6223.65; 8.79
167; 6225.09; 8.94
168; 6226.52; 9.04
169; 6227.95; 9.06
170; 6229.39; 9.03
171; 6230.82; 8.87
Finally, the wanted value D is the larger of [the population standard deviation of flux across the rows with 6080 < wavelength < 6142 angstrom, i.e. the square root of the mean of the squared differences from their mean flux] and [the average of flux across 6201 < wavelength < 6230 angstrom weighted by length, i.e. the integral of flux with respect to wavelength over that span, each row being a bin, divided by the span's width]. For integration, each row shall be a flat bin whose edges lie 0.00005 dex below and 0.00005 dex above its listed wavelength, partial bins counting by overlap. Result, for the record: 8.61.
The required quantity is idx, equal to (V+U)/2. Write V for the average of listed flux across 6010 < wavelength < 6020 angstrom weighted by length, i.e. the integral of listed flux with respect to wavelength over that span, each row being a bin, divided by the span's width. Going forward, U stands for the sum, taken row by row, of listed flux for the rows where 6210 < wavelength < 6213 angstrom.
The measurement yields 12.7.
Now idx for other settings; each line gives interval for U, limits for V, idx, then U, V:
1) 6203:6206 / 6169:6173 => 13.1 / 18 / 8.5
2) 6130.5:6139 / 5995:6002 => 30.8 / 52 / 9.3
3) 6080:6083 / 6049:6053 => 13.7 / 18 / 9.3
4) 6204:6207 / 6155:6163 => 12.6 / 17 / 8.4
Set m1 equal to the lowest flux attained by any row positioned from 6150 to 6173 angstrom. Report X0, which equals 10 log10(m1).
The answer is 9.01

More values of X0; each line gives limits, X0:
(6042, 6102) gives 8.82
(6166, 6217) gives 8.95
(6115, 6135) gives 9.26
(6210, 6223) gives 9.13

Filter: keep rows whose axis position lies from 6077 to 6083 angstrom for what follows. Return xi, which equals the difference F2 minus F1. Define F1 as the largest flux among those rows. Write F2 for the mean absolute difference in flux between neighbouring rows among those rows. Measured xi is -8.9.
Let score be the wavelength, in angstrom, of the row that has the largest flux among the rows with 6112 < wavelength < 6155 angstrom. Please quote 6145.33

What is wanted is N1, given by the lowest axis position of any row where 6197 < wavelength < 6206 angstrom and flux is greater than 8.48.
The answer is 6199.34 angstrom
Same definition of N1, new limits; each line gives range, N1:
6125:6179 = 6125.55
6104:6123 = 6111.47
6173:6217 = 6173.70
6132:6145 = 6132.61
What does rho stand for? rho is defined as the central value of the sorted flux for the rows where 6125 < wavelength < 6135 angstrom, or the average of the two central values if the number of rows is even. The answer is 8.74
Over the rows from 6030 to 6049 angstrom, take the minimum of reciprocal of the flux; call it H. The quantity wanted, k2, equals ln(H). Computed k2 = -2.20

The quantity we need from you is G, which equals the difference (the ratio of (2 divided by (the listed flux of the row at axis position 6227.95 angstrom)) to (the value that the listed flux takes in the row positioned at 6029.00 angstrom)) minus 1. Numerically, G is -0.974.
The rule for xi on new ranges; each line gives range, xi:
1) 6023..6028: -8.8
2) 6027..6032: -8.6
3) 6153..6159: -8.6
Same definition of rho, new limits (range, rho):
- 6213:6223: 8.59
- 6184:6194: 8.54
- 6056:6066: 8.84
